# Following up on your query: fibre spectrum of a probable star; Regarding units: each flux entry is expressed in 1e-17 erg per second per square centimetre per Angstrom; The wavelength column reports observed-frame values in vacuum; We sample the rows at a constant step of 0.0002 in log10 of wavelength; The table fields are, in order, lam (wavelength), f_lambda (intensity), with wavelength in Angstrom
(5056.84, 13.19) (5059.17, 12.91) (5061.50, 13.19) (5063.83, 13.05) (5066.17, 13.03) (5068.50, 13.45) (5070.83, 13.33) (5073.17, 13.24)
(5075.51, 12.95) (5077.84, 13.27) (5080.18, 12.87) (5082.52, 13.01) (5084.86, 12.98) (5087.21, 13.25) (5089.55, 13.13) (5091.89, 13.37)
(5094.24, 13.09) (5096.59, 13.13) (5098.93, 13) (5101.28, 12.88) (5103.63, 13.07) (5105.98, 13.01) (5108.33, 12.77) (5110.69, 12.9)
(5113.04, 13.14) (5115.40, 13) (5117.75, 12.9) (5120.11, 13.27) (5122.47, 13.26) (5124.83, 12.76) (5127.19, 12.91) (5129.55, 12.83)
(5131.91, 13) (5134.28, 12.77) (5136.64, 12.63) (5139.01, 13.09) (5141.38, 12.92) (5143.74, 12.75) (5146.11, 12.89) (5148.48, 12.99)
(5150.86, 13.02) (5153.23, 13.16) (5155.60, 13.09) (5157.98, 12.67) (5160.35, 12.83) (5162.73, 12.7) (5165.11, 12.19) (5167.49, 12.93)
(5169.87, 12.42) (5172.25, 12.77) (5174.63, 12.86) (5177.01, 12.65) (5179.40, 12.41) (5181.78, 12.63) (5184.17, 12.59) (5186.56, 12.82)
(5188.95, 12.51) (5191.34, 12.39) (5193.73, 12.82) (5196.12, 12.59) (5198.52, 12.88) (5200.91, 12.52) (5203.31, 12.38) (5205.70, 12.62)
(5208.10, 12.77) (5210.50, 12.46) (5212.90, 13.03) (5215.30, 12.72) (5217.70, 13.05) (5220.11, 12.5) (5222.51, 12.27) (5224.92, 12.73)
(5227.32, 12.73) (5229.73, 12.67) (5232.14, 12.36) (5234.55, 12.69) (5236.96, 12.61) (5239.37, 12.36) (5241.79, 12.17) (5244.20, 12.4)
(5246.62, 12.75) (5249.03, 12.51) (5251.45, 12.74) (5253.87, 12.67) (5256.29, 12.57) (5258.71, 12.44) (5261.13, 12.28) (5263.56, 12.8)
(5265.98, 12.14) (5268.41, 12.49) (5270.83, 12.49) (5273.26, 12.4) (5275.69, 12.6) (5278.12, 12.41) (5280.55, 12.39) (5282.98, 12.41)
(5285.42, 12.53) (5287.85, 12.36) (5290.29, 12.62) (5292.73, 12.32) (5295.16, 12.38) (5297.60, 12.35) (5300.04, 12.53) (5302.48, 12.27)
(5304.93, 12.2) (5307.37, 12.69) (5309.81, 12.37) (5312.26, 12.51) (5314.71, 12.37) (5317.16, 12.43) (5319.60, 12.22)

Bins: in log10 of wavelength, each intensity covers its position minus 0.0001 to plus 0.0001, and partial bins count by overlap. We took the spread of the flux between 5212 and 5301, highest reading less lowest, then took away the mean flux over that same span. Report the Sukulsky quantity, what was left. -11.6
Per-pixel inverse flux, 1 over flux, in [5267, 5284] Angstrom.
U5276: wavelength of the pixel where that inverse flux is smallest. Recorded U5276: 5275.69 Angstrom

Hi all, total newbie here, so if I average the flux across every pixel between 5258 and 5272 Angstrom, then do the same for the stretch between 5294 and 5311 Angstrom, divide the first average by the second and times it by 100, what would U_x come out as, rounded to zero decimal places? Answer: 100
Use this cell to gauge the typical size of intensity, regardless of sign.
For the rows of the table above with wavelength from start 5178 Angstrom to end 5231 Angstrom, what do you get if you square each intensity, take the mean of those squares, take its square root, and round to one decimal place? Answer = 12.6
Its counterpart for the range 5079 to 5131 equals 13.0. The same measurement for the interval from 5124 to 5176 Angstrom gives 12.8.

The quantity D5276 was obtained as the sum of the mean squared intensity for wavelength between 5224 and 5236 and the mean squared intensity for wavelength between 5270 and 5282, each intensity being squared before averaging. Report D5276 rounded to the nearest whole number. 315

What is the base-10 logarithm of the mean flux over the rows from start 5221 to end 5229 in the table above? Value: 1.10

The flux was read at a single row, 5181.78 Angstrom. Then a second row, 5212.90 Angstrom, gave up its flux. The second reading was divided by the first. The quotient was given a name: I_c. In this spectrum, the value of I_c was 1.03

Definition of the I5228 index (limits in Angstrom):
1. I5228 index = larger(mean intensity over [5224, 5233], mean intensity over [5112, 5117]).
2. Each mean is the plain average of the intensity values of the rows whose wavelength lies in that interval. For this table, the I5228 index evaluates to 13.1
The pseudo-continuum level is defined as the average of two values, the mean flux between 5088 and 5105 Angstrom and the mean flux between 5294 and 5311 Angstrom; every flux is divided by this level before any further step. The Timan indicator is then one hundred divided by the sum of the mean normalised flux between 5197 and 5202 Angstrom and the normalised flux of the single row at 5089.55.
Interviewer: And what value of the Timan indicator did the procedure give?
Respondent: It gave 49.4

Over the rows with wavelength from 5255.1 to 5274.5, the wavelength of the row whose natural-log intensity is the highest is 5263.56 Angstrom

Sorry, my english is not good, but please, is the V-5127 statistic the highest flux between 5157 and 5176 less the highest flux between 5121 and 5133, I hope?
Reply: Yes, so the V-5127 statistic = -0.33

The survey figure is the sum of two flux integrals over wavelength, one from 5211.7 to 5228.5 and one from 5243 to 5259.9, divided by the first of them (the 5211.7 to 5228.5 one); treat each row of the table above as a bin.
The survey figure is 2.00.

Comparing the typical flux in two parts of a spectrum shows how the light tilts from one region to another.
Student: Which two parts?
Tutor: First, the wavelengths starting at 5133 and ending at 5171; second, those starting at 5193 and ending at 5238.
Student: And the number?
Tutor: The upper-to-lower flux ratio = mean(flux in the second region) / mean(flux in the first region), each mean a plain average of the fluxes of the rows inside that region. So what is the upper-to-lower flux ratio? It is 0.987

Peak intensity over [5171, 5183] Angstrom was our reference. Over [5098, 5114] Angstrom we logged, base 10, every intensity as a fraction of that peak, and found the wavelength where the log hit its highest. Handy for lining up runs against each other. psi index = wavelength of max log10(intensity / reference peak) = 5113.04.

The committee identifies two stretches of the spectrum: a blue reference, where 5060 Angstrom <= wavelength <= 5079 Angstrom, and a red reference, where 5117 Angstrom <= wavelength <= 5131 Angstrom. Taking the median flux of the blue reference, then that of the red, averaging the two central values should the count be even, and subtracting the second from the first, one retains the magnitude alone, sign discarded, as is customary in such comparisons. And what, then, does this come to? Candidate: 0.31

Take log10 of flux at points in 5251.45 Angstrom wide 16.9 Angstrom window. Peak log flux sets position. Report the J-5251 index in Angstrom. 5246.62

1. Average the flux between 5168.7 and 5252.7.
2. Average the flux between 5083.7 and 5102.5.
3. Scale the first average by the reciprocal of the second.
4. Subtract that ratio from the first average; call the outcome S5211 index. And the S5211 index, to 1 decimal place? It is 11.6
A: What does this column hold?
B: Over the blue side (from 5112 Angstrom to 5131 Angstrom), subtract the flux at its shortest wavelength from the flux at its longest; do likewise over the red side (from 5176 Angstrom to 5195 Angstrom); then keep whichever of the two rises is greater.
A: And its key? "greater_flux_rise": 0.17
